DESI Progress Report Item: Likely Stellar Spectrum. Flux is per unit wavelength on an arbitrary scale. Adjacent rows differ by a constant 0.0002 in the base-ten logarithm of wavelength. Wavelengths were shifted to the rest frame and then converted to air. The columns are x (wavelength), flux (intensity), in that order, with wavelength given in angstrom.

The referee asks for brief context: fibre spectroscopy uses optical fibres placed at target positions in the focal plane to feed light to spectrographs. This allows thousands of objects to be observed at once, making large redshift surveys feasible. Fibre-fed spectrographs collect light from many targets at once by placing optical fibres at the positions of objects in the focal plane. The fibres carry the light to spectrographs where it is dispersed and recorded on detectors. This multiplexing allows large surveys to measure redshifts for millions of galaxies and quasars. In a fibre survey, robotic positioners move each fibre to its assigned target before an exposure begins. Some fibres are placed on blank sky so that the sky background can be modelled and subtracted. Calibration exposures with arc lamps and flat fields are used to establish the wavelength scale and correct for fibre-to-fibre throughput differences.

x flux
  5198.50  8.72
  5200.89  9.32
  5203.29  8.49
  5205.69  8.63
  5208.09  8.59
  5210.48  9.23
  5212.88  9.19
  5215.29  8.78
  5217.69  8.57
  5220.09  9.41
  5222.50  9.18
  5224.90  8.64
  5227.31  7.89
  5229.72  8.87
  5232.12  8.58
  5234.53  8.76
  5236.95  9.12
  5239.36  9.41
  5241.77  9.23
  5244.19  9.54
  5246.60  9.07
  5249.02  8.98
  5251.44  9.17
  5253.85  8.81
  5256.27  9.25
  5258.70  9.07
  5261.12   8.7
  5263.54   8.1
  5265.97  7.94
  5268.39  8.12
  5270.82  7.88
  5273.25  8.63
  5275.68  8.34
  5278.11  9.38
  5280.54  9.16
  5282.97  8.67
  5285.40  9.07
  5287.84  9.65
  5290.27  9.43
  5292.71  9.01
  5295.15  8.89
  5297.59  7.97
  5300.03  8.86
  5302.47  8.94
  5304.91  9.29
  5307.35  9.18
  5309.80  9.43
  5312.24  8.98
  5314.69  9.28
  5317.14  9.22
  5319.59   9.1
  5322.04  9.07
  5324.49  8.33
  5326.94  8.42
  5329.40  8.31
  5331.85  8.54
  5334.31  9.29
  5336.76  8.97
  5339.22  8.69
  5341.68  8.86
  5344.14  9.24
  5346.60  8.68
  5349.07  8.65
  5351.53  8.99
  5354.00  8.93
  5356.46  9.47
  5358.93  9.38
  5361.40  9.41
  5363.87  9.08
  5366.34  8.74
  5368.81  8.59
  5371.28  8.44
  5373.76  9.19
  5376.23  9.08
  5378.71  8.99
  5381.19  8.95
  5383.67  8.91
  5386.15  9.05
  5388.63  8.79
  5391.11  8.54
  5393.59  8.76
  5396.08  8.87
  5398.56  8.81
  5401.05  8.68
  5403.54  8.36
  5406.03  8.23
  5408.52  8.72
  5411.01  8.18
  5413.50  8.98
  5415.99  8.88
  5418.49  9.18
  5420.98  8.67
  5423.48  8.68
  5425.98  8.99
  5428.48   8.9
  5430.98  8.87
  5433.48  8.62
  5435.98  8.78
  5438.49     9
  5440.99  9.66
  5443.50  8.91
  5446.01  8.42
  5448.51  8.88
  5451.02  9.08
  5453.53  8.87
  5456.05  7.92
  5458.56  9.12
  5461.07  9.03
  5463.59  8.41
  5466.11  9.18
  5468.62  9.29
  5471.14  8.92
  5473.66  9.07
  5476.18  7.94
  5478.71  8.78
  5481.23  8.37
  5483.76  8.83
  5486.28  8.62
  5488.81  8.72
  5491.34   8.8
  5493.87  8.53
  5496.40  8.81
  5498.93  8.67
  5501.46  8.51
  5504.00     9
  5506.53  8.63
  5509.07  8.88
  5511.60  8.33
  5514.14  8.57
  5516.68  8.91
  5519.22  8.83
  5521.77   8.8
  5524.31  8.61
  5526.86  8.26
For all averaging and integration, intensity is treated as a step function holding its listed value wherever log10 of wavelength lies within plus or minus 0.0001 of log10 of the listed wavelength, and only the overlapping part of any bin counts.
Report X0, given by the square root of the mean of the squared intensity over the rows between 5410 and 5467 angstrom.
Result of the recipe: 8.84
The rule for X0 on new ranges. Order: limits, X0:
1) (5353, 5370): 9.09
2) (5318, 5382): 8.91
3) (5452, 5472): 8.85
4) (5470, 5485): 8.66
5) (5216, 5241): 8.85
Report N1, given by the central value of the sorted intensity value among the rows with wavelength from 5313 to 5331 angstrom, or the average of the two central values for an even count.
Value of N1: 9.07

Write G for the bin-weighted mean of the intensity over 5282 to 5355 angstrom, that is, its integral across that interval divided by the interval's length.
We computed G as 8.93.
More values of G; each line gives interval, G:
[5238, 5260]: 9.17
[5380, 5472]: 8.81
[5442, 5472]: 8.84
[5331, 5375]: 8.96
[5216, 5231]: 8.76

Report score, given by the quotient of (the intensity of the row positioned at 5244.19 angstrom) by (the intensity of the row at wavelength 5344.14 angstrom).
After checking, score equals 1.03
